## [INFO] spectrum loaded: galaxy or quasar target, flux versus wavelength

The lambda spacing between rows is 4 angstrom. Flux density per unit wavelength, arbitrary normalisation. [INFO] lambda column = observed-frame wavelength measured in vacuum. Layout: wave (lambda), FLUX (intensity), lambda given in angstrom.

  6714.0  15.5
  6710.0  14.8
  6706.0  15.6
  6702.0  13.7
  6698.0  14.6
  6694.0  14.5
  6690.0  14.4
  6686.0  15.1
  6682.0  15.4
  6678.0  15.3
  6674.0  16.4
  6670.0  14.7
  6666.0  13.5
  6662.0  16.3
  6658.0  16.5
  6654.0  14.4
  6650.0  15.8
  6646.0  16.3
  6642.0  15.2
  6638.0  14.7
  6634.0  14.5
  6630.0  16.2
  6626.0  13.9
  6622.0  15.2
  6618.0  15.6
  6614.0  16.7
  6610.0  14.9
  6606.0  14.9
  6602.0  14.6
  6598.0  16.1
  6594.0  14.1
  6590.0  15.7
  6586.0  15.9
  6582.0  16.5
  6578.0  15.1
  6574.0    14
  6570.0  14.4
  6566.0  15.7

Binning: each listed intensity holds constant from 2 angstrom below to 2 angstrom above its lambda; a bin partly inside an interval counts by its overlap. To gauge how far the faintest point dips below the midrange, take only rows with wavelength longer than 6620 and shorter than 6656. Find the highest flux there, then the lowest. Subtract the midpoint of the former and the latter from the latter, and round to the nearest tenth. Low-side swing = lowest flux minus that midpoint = -1.2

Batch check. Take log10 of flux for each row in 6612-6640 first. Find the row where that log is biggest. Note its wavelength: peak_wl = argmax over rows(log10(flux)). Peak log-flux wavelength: 6614.0 angstrom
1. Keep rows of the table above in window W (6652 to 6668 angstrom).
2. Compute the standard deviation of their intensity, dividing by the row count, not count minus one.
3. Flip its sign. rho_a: -1.27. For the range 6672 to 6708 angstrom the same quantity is -0.75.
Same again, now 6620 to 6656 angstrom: -0.79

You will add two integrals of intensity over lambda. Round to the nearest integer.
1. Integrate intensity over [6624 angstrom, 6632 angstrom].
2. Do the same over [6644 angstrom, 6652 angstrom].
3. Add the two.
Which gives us 249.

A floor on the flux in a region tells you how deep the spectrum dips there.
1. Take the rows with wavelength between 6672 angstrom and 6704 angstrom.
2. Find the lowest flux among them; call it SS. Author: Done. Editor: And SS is 13.7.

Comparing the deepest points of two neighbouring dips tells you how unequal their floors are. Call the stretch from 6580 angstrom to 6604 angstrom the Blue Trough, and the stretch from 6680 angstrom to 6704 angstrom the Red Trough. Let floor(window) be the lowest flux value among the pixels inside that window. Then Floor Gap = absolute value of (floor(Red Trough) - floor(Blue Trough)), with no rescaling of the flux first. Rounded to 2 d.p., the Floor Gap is 0.40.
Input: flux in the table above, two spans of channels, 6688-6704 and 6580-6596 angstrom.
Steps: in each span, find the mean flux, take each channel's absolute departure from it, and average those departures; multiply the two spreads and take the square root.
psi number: 0.47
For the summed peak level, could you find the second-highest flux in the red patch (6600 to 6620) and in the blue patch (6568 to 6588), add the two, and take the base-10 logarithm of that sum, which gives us 1.50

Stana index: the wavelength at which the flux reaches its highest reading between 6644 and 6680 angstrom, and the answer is 6658.0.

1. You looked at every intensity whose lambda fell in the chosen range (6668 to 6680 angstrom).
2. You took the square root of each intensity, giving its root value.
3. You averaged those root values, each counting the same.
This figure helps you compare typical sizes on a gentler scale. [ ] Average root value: 3.93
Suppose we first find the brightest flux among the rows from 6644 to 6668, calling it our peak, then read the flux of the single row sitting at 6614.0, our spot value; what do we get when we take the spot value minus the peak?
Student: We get 0.2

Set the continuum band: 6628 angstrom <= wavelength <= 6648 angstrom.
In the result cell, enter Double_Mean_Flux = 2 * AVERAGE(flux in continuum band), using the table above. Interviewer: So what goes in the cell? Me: 30.8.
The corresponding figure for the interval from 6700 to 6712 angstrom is 29.4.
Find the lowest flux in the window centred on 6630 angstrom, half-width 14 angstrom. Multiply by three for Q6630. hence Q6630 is 41.7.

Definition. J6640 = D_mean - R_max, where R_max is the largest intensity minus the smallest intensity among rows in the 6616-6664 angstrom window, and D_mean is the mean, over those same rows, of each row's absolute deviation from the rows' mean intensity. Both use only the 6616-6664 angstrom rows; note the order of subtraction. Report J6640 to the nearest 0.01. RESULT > -1.87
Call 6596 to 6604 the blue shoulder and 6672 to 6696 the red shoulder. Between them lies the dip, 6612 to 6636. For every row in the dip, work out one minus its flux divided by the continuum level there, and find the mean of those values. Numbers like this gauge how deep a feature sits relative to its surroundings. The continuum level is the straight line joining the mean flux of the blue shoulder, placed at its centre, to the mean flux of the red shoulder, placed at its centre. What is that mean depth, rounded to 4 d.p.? -0.0031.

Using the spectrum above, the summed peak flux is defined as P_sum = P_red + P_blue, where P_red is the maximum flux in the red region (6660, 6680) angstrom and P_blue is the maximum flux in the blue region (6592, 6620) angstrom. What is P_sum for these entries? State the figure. 33.1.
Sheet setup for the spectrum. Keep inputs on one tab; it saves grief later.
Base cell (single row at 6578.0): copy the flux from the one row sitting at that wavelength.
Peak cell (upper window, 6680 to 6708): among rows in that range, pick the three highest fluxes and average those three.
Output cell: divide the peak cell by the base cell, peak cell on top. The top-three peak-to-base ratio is 1.02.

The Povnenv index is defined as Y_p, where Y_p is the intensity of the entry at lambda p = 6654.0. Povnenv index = 14.4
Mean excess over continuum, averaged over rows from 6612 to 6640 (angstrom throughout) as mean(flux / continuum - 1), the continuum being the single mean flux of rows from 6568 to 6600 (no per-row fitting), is 0.00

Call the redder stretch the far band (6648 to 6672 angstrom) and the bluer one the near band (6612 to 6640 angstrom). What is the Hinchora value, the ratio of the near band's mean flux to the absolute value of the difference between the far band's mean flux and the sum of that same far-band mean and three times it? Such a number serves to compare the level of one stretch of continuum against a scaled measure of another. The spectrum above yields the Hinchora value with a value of 0.335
